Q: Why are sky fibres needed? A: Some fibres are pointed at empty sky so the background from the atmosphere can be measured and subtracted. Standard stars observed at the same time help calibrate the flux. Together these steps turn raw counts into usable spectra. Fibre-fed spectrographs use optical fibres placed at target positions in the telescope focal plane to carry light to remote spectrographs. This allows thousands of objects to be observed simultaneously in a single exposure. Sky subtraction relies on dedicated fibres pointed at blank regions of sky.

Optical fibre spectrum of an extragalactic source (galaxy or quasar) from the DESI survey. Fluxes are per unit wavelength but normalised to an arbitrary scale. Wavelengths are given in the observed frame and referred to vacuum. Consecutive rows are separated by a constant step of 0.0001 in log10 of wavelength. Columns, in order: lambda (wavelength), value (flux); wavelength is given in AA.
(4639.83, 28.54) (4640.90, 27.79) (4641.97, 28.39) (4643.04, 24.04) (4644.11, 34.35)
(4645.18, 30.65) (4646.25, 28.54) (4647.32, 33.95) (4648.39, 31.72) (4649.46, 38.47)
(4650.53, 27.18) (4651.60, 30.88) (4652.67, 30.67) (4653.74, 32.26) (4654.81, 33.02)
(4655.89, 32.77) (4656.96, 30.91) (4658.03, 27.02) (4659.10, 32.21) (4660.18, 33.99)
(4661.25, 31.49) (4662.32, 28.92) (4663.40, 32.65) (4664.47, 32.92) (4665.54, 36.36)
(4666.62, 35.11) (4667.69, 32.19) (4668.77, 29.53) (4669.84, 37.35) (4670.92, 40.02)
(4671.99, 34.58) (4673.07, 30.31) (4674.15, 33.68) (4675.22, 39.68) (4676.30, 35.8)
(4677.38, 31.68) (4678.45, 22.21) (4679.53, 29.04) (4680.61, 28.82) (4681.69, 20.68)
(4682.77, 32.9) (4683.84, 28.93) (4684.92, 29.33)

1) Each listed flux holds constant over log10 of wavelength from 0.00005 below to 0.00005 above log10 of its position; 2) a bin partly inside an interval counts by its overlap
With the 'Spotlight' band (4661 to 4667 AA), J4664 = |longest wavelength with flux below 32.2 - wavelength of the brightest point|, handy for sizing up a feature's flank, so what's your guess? 3.2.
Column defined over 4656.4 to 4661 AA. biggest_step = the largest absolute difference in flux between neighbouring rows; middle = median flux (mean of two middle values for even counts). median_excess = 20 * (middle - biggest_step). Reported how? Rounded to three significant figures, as 527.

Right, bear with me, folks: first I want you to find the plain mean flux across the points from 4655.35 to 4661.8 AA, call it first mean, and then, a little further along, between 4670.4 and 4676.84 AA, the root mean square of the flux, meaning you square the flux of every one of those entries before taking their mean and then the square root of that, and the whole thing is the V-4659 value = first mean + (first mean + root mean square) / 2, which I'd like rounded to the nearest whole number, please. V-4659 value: 65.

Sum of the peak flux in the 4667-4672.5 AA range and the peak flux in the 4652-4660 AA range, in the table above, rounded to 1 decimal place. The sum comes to 73.0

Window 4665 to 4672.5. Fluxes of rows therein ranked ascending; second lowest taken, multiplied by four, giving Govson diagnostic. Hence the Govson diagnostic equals 129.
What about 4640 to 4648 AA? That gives 111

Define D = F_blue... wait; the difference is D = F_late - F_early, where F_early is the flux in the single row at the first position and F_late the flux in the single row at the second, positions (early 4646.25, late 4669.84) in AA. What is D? 9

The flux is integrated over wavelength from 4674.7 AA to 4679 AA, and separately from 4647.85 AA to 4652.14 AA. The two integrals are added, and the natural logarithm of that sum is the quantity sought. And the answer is 5.62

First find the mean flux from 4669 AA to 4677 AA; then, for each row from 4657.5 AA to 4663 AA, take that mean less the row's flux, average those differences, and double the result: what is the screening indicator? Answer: 10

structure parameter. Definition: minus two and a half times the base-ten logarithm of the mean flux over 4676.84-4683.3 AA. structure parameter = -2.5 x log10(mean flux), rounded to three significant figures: -3.60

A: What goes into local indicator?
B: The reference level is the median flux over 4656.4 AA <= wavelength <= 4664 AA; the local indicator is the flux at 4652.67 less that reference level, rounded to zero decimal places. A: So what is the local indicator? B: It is -1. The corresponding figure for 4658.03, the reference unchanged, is -4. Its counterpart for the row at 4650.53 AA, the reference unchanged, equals -4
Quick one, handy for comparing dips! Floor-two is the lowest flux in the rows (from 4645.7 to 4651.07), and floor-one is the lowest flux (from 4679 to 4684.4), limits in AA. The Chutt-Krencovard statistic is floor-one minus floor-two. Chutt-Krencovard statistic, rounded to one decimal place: -6.5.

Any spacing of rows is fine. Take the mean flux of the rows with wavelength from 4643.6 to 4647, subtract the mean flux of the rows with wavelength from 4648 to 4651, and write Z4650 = -1.3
